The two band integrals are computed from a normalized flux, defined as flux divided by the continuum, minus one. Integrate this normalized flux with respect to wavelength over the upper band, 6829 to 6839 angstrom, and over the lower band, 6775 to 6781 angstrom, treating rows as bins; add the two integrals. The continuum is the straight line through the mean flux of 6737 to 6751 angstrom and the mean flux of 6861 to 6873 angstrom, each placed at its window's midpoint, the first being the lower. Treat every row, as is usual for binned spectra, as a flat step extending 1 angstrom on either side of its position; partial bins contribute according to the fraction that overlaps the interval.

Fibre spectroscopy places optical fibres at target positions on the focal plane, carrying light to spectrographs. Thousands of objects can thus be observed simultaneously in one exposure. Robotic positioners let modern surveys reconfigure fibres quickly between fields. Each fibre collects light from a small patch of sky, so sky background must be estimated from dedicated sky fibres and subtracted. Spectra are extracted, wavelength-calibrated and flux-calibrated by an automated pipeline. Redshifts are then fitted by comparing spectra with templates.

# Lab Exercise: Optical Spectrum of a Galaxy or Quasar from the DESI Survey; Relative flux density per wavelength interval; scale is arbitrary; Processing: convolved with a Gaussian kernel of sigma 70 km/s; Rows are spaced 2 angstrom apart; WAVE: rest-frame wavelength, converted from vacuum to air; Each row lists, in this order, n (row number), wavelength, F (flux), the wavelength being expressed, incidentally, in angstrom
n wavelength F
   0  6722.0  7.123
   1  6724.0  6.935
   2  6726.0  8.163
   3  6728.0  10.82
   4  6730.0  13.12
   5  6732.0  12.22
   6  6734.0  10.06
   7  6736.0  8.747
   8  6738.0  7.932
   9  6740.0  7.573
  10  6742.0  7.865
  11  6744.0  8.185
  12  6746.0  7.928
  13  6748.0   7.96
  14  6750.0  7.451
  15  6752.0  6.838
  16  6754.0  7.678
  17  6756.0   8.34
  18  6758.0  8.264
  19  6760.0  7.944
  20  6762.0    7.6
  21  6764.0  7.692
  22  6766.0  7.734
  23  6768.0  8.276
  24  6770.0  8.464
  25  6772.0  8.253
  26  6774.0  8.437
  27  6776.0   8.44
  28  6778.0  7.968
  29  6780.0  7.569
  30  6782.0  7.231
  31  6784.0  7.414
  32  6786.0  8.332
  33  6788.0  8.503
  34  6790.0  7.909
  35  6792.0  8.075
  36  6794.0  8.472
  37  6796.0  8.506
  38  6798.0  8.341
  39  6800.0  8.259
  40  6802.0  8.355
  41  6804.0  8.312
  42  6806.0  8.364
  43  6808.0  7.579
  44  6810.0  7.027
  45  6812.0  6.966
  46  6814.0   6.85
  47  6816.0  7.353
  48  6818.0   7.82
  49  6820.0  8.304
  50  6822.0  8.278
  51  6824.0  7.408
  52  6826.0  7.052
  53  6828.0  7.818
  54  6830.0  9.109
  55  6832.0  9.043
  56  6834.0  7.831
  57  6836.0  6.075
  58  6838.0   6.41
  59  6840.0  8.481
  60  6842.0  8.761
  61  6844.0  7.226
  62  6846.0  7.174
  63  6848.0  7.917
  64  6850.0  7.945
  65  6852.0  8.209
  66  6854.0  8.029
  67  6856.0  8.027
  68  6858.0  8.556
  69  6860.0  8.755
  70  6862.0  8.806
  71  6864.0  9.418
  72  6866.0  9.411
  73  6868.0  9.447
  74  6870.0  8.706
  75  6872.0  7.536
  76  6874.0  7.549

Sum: -1.2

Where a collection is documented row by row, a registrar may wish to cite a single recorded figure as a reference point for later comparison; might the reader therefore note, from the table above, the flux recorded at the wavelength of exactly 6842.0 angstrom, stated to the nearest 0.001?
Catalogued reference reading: 8.761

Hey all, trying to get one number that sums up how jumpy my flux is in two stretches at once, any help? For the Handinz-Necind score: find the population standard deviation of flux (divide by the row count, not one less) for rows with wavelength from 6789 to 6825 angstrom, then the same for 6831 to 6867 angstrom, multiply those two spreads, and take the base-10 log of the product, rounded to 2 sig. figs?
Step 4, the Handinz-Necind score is -0.31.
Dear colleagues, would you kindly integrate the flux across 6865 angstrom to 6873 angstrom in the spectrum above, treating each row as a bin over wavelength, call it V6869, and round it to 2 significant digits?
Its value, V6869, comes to 70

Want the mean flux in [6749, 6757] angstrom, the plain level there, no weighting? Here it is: 7.6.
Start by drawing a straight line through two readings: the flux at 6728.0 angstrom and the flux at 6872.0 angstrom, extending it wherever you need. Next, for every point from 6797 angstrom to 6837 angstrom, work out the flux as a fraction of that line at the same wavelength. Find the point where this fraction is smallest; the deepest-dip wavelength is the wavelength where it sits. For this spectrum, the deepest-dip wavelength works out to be 6836.0 angstrom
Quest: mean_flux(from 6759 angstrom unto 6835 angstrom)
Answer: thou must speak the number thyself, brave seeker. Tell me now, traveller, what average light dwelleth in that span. 7.97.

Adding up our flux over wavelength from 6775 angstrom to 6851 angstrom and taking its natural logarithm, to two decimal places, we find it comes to 6.39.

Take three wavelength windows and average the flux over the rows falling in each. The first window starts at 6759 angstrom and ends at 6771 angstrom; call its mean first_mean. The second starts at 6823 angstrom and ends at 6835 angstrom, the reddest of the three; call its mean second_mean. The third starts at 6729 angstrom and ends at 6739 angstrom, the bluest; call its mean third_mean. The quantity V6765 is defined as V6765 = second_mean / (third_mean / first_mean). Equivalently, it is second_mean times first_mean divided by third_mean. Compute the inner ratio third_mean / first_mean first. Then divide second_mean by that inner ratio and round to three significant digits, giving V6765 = 6.14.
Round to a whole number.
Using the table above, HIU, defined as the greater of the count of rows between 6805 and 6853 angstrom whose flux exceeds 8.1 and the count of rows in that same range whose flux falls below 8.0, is 16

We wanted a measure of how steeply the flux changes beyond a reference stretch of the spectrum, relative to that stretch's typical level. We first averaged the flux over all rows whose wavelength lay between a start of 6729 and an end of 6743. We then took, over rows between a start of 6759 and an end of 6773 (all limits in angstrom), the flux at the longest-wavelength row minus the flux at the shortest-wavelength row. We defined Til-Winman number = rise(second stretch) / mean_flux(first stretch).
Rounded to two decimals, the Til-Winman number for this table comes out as 0.03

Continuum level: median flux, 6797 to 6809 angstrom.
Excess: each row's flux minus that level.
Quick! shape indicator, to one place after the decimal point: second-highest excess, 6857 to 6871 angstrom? 1.1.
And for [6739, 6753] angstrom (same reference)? -0.4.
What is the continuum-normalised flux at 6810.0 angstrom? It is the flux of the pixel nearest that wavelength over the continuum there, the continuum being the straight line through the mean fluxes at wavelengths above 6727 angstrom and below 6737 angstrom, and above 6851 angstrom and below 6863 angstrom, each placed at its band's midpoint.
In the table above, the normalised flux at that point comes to 0.750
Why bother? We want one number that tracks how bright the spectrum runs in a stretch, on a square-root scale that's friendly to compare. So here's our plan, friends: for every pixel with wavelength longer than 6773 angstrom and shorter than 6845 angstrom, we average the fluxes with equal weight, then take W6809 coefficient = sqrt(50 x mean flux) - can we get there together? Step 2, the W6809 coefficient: 19.9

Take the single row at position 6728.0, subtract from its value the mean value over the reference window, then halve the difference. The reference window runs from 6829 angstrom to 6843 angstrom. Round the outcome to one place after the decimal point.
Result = 1.4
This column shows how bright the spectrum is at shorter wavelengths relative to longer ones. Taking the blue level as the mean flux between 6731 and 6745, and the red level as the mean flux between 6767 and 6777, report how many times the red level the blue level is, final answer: 1.07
